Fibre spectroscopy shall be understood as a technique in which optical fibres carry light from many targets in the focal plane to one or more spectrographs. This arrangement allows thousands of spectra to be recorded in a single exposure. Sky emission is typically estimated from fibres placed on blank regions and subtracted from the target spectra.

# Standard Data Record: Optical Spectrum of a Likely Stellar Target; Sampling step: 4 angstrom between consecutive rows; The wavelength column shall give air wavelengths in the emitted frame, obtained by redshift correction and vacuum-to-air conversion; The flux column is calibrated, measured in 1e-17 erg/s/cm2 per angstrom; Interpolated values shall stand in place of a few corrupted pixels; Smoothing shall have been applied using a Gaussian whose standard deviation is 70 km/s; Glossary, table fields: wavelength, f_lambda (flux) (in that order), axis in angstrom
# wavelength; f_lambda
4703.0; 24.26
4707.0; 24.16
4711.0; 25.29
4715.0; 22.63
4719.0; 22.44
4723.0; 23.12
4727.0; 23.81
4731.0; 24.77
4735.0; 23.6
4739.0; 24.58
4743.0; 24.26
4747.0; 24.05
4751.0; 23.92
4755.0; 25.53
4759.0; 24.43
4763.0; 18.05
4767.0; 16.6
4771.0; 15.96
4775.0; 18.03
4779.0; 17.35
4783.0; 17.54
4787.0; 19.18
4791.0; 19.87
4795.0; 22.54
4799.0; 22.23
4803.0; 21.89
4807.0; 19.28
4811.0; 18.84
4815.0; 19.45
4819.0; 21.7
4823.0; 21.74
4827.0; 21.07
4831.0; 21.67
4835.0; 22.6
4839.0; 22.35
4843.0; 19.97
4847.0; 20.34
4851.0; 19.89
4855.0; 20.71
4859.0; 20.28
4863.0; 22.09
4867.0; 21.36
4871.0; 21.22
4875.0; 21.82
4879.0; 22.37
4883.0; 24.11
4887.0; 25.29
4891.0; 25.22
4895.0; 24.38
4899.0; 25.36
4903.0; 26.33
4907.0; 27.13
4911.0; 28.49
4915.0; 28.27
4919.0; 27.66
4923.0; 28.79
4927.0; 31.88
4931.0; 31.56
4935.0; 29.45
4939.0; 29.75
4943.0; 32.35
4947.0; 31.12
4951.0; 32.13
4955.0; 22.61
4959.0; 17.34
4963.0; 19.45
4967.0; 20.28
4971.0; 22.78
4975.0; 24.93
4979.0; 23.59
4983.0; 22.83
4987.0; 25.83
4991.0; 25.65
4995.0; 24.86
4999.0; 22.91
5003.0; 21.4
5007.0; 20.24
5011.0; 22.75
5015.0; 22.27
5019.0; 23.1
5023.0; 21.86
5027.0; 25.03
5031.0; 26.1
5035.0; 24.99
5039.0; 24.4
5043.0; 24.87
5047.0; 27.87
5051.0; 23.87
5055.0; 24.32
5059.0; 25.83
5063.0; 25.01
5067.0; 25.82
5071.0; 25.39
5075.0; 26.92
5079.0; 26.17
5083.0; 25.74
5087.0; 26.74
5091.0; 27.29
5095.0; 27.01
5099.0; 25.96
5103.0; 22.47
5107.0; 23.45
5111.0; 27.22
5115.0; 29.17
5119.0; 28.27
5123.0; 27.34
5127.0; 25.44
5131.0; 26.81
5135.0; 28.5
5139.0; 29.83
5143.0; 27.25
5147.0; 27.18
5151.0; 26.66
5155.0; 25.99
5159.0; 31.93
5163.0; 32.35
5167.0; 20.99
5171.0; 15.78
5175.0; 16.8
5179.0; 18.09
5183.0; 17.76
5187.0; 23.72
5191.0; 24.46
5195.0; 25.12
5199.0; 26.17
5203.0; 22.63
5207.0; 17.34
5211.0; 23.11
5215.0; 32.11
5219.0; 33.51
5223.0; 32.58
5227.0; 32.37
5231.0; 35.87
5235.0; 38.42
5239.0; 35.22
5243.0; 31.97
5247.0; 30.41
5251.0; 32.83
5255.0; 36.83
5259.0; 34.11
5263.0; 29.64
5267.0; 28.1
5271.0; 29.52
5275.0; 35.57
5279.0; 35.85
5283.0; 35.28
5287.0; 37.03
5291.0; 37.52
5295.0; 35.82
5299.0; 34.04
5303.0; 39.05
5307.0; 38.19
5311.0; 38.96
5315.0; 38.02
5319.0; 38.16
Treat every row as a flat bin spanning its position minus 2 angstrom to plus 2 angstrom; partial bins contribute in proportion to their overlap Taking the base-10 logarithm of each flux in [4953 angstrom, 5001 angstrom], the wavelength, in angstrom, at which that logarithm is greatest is 4987.0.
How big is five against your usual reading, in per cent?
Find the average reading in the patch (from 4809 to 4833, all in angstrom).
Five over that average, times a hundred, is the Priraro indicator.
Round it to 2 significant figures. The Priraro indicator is 24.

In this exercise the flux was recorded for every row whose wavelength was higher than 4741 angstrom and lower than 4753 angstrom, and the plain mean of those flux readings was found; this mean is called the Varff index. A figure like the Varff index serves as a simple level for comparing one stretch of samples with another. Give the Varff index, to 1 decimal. 24.1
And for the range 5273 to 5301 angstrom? 35.9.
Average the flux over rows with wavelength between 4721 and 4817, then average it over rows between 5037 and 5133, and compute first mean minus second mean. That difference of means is -4.8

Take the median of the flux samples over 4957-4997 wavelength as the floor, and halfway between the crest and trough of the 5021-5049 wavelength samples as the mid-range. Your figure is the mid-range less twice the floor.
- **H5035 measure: -22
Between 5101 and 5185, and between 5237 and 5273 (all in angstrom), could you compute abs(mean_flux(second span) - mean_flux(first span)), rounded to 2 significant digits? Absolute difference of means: 6.9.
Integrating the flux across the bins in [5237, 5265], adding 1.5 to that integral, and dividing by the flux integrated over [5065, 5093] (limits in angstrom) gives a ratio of 1.26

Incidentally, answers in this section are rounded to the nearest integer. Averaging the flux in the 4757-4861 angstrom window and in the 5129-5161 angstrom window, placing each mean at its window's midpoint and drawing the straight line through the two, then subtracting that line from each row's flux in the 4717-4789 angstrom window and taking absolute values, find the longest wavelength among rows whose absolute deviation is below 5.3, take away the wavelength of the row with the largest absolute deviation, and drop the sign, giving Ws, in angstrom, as 32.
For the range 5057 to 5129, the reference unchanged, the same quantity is 24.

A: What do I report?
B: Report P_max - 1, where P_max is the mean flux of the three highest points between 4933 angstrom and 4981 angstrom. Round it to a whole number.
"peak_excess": 31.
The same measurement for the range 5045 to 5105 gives 26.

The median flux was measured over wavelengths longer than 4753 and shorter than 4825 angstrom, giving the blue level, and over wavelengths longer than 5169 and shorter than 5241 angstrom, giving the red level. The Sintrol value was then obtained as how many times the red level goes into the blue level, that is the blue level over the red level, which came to 0.78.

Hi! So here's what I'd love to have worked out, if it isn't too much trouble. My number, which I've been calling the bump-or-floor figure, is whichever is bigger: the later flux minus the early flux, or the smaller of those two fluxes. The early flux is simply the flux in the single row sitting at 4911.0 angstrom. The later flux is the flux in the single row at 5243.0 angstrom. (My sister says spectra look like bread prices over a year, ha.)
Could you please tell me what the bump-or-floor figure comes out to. 28.5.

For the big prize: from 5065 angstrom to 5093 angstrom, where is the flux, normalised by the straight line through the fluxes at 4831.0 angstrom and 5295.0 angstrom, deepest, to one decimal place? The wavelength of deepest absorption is 5071.0 angstrom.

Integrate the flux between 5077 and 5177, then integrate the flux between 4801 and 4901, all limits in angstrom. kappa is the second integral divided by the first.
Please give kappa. 0.84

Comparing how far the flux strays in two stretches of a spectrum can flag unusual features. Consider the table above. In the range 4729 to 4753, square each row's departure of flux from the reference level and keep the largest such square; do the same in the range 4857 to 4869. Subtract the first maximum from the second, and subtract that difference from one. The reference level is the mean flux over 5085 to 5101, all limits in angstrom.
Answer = -31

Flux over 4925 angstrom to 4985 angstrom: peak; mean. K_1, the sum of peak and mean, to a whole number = 58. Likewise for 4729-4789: 47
